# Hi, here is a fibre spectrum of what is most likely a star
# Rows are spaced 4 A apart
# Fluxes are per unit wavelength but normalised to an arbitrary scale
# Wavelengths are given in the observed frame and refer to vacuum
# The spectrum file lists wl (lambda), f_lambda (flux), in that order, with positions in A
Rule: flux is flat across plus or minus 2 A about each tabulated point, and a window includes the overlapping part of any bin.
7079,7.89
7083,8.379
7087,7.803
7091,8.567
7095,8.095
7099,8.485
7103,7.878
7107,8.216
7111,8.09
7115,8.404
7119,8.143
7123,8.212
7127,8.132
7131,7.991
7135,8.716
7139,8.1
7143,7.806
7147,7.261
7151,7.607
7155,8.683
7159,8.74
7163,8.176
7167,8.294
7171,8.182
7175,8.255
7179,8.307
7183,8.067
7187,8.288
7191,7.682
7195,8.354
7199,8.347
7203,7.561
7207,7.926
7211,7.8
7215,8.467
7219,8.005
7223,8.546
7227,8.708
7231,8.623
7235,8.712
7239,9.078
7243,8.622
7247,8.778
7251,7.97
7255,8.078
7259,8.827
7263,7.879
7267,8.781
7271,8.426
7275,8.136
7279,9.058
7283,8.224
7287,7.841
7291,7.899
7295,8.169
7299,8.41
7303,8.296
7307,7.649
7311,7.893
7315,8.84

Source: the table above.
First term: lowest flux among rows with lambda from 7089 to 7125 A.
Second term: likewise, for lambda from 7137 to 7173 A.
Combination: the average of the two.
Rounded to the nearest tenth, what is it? 7.6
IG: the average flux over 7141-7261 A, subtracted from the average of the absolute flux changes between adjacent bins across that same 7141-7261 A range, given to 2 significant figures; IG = -7.9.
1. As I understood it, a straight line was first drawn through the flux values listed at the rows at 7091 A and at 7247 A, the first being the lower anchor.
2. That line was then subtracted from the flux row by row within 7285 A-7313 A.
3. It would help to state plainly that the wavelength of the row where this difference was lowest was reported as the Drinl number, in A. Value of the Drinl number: 7307 A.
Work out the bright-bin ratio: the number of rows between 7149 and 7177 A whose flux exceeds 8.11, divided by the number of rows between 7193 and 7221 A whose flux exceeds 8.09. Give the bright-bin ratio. 2.00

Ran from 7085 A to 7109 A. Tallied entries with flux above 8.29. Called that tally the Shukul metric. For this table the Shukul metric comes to 2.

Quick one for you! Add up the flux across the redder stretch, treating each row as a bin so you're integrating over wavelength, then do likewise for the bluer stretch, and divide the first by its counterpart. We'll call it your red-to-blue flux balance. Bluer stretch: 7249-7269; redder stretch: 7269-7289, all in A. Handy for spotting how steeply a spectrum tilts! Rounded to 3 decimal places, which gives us 1.004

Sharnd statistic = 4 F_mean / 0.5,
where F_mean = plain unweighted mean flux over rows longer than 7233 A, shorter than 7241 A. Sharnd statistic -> 71.2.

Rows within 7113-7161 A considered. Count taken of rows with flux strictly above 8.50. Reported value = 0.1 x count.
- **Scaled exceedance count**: 0.30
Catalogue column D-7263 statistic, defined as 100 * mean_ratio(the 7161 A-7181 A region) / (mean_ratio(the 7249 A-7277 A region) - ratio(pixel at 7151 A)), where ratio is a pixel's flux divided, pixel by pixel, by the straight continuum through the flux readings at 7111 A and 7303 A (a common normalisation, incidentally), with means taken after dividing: 1438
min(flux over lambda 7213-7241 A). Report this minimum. 8.005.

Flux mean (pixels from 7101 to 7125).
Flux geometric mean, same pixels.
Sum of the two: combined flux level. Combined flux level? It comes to 16.3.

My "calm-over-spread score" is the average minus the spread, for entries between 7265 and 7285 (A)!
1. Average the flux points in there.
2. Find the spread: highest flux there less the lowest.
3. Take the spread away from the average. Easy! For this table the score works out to 7.6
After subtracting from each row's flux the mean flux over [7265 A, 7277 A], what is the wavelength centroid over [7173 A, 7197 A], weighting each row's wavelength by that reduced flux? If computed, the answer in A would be 7186.3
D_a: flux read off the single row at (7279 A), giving 9.058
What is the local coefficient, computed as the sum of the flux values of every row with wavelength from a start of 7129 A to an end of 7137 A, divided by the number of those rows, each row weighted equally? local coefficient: 8.35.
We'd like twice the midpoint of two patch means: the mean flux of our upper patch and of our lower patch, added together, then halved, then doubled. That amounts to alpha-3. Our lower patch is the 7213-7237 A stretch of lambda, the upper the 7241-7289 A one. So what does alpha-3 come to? 16.90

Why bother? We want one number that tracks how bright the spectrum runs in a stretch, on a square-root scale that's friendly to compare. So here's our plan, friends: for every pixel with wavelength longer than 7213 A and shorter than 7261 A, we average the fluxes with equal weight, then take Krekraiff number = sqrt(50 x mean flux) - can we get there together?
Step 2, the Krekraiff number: 20.66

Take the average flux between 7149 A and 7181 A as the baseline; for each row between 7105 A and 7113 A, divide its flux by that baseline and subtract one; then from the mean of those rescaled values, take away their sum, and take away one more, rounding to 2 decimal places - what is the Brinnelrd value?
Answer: -0.98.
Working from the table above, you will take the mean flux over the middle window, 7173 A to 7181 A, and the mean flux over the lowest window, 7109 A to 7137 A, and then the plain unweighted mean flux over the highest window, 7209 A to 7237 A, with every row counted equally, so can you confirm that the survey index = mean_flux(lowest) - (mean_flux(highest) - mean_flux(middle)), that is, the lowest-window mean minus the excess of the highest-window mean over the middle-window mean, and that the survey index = 8.1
